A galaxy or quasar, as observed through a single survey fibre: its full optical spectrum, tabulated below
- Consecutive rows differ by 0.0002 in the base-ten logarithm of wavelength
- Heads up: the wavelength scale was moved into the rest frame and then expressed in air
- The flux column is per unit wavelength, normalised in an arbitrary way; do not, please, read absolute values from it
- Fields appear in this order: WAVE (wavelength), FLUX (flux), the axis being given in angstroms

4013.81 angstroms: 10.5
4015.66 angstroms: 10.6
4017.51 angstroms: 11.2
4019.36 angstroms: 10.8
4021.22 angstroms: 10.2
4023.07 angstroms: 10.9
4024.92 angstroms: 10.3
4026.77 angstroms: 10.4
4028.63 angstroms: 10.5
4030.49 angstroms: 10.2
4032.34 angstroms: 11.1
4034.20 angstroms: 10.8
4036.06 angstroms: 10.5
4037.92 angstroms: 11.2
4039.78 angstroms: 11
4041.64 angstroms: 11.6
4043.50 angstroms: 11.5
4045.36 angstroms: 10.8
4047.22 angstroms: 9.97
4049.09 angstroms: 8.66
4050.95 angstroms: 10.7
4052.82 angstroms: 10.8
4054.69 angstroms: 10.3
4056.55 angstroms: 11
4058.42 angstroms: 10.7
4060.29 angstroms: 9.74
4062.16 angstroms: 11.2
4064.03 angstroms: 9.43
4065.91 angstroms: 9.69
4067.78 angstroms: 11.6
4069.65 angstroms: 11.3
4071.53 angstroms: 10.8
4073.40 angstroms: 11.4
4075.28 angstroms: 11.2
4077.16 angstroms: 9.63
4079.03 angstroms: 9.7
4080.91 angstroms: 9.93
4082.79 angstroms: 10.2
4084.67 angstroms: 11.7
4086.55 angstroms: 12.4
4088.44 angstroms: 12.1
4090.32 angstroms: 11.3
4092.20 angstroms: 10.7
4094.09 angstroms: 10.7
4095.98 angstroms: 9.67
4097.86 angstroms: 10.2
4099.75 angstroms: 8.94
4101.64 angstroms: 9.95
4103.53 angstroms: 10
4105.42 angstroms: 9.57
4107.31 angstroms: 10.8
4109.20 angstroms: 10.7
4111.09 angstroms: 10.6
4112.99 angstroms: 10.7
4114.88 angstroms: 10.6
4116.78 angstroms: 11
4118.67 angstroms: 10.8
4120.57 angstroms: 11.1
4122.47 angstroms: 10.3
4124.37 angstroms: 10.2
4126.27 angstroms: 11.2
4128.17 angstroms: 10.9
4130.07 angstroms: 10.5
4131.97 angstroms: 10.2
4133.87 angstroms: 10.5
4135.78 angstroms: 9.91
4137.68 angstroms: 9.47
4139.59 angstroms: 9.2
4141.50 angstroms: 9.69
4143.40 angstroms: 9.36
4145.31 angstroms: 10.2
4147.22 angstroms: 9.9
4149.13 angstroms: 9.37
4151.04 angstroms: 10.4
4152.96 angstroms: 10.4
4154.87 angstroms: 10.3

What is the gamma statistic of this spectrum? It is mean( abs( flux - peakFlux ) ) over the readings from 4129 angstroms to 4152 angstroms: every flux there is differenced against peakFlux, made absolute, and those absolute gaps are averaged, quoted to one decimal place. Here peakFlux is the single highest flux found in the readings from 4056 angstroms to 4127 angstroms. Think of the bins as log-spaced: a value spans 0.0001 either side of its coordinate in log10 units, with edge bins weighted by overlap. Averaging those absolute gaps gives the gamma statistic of 2.5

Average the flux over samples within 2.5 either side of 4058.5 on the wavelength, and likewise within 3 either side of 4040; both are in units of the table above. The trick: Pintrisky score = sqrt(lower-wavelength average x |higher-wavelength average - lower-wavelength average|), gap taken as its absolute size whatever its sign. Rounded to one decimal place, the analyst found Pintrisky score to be 3.0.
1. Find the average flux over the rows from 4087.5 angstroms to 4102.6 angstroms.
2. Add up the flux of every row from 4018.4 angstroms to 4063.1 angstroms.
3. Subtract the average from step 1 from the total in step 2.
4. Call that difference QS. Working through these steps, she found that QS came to 244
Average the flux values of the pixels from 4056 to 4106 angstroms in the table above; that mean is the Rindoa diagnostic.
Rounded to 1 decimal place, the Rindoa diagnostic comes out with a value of 10.5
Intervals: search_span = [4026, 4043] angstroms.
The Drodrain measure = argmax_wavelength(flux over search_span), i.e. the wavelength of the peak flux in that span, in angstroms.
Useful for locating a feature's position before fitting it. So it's 4041.64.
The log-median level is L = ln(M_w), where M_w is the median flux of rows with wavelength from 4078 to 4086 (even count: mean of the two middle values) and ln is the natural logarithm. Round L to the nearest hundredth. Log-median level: 2.31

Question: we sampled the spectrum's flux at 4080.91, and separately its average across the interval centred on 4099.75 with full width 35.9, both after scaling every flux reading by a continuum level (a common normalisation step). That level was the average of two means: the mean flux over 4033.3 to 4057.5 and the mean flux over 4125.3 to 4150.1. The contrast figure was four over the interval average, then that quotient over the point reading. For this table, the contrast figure 4.07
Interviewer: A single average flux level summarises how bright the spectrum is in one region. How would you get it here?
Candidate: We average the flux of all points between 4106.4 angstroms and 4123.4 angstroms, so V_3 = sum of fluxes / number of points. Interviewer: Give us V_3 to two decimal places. 10.73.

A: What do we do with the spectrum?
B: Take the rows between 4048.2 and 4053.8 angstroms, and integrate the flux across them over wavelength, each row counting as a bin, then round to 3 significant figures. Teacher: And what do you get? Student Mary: 56.3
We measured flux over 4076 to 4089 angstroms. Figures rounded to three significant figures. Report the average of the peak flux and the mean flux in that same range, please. 11.6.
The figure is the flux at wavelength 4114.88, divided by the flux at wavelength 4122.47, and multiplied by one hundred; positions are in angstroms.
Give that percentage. 103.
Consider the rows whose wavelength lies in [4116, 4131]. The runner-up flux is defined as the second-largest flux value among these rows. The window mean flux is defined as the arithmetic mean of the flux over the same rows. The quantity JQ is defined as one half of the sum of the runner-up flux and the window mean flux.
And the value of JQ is 10.9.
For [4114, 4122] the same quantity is 10.9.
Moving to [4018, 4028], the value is 10.7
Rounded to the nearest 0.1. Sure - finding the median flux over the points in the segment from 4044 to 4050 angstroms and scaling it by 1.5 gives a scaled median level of 15.0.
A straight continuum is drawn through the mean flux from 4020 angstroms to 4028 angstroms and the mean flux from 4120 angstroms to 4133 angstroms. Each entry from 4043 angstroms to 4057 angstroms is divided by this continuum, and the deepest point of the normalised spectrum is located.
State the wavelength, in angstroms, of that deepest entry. 4049.09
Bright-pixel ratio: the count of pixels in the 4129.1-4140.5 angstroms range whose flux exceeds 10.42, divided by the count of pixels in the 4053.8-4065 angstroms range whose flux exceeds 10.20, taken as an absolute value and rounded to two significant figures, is 0.50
